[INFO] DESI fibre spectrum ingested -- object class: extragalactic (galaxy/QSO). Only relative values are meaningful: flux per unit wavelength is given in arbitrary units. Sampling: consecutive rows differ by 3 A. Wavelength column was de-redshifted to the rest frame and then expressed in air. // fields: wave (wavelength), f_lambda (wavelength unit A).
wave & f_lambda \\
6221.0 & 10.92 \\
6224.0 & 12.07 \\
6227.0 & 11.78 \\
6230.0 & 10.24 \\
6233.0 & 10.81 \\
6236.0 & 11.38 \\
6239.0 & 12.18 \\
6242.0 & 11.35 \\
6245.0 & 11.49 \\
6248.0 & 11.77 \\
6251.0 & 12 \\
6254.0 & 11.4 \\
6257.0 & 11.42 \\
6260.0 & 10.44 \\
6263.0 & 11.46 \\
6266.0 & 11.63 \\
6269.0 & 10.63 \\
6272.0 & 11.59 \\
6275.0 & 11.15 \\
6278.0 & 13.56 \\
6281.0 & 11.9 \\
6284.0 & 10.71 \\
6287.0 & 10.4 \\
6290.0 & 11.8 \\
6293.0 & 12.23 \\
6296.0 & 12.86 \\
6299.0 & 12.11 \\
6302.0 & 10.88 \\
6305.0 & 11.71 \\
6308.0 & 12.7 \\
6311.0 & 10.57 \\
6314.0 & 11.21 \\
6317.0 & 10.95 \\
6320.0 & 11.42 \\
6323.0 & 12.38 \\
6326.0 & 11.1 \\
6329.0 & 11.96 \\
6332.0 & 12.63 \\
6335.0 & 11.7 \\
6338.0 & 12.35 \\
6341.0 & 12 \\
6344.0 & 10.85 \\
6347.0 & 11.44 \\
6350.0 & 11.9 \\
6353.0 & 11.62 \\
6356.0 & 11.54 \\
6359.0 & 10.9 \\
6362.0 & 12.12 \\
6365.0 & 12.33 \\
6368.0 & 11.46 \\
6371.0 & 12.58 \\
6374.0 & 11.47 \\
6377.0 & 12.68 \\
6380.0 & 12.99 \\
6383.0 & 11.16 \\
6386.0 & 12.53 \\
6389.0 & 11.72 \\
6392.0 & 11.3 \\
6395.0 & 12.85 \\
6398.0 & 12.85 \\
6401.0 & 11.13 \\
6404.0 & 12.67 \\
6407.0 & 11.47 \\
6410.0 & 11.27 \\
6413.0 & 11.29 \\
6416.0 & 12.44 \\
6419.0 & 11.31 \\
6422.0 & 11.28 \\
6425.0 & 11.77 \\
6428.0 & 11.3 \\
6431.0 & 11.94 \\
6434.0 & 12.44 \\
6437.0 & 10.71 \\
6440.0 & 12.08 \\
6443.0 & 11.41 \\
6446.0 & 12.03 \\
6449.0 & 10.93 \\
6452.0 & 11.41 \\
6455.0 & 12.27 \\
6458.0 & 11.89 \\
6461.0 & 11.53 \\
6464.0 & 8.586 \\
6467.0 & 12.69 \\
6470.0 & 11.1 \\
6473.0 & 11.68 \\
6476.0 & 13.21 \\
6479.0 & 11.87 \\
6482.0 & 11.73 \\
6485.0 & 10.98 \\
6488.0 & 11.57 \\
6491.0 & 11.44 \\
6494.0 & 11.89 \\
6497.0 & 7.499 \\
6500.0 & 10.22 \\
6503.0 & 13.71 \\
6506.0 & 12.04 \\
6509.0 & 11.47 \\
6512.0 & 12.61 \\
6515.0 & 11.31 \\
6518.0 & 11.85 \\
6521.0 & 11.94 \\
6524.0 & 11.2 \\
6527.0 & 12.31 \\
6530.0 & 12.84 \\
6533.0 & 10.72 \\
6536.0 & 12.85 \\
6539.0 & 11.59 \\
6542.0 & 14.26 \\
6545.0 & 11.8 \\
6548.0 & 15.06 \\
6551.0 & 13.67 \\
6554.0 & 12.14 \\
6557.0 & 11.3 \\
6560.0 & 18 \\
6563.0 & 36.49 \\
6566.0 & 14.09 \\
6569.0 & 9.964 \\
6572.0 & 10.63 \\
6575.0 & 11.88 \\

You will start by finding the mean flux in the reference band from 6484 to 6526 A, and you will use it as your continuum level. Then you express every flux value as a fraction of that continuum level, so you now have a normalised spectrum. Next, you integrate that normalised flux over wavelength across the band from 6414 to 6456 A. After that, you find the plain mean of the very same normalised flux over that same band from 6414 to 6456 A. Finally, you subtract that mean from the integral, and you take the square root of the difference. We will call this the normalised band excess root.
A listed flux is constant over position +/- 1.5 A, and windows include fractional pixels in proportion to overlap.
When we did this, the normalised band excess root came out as 6.5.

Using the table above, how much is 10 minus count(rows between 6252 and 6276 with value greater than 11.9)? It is 10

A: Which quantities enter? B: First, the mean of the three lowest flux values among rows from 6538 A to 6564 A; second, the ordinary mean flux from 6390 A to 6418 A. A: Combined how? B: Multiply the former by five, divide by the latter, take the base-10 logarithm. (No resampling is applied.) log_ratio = 0.686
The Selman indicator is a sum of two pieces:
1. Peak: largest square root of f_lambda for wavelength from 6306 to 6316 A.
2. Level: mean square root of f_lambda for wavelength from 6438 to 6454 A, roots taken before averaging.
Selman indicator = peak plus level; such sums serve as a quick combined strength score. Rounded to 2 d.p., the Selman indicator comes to 6.96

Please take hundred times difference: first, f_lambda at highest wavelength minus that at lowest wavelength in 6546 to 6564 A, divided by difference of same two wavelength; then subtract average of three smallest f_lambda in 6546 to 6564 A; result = -1094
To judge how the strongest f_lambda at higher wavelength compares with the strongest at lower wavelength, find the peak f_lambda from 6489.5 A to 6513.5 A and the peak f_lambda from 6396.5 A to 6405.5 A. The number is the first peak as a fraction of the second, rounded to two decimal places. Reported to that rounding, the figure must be 1.07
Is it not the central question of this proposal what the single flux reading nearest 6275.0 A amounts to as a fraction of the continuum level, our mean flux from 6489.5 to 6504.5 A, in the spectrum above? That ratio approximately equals 1.018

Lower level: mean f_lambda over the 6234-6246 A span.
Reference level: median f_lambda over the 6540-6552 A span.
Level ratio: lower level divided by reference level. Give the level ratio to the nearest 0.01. 0.83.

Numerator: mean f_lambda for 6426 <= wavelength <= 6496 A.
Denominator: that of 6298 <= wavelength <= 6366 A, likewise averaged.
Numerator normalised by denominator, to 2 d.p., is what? 0.99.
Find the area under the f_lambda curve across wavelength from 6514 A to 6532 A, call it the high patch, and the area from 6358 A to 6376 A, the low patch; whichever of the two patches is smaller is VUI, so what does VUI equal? 213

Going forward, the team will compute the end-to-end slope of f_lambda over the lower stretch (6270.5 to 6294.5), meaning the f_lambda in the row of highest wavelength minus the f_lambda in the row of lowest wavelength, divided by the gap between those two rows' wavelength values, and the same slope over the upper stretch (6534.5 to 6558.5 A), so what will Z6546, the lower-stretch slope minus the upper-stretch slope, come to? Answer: 0.10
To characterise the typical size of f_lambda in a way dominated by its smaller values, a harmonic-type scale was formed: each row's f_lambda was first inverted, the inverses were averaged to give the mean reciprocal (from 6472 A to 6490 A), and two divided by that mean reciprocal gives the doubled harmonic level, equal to 23.6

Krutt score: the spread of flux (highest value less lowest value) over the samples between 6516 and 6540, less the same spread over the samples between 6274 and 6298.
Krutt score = -1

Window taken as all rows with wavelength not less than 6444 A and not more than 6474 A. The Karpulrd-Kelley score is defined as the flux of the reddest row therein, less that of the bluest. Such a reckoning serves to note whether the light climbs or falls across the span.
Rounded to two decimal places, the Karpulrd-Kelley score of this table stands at -0.35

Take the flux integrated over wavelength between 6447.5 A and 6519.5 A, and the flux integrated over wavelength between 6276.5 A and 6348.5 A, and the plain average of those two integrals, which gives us 835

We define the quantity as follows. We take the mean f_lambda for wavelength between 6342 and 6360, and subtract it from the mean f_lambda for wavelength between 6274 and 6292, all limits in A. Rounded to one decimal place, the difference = 0.2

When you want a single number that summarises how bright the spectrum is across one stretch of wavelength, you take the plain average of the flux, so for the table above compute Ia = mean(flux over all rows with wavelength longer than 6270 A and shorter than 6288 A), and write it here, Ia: 11.6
